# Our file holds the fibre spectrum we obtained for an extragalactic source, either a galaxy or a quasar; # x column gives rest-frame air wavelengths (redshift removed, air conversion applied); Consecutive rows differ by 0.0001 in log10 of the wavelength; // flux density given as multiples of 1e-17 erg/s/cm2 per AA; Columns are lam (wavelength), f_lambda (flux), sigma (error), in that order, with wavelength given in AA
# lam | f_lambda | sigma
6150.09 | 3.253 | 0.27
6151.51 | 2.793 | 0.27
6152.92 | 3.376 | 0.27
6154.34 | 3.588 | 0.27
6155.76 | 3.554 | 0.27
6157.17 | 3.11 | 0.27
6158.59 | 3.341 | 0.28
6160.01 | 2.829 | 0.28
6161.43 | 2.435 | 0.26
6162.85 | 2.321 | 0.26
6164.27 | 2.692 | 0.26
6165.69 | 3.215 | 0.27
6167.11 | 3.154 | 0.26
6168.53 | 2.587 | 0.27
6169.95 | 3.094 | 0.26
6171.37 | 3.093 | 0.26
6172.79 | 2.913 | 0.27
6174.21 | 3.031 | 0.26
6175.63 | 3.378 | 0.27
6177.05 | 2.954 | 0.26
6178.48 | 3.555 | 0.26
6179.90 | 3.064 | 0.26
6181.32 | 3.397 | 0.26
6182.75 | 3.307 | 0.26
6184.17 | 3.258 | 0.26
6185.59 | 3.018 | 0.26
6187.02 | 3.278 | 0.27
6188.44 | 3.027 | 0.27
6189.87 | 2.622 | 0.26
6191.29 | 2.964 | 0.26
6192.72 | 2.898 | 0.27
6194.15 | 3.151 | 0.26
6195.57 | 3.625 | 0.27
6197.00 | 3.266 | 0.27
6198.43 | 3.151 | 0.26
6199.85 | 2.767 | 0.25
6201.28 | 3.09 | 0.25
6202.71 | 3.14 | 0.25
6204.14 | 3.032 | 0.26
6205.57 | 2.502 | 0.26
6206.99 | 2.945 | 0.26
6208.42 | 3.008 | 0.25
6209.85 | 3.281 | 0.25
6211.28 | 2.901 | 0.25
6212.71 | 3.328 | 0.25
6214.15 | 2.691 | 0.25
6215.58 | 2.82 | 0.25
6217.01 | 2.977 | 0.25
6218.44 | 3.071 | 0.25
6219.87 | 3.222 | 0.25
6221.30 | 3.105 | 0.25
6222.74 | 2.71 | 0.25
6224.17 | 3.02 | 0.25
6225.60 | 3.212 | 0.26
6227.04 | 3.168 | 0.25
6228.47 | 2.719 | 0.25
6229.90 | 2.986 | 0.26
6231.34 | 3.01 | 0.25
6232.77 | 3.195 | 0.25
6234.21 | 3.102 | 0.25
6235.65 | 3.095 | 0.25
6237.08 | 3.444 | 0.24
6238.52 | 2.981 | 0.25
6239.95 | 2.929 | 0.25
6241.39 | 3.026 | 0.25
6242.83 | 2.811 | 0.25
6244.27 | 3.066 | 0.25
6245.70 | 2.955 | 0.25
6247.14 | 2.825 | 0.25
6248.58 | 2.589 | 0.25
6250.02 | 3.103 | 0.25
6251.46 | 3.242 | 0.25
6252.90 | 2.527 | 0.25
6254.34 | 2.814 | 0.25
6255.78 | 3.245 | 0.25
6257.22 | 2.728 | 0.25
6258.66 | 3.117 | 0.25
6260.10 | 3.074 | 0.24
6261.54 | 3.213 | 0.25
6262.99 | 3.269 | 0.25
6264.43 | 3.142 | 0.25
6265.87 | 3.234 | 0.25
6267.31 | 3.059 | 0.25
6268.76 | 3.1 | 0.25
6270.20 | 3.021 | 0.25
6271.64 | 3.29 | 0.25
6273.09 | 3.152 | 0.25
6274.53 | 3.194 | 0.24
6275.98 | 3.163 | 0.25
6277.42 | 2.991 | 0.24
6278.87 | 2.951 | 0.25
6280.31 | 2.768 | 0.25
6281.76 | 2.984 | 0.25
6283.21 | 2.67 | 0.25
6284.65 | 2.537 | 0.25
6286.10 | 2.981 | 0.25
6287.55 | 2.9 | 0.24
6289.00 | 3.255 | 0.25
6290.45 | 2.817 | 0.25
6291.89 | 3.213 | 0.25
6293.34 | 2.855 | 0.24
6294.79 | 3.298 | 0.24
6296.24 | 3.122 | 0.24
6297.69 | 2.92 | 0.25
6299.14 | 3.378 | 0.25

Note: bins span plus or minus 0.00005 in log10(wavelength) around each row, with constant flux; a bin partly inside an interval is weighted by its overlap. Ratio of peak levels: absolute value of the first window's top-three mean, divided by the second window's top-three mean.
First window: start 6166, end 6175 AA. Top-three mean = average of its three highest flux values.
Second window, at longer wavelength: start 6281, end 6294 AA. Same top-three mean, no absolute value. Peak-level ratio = 0.99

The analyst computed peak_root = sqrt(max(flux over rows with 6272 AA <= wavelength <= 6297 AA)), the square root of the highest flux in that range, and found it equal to 1.82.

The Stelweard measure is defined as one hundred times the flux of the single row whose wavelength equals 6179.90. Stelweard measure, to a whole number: 306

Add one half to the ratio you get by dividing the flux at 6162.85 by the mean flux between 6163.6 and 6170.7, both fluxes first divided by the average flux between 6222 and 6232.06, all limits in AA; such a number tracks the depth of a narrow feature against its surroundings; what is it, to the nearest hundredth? 1.29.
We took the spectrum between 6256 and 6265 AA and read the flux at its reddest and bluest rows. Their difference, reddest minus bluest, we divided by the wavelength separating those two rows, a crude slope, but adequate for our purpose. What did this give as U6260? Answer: 0.06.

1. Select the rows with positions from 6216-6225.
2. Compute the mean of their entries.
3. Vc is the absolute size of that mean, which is 3.02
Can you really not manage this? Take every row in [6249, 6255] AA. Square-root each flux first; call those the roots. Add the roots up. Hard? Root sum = 6.829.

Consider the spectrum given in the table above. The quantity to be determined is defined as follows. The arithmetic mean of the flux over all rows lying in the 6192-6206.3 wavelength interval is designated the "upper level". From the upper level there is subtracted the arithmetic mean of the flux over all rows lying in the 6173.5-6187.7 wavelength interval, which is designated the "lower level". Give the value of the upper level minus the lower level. -0.16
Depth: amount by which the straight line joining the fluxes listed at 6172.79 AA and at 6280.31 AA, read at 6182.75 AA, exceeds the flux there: -0.407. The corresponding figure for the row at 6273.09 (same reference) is -0.374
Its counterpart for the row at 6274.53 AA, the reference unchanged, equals -0.418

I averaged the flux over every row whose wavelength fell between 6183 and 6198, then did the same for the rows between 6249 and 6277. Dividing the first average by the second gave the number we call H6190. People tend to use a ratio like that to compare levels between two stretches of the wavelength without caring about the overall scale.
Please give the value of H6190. 1.01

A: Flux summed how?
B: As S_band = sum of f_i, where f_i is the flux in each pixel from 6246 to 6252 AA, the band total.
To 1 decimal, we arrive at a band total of 11.8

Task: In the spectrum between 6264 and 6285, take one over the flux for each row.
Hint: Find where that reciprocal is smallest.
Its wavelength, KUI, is 6271.64 AA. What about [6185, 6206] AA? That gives 6195.57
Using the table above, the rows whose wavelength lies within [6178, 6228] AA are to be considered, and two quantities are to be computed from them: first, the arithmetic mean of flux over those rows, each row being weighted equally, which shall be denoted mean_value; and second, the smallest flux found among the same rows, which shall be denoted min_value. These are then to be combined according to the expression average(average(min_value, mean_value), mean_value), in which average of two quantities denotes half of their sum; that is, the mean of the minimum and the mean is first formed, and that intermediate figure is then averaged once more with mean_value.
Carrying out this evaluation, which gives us 2.93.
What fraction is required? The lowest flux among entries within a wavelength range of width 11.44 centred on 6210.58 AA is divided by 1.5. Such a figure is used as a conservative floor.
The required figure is 1.7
